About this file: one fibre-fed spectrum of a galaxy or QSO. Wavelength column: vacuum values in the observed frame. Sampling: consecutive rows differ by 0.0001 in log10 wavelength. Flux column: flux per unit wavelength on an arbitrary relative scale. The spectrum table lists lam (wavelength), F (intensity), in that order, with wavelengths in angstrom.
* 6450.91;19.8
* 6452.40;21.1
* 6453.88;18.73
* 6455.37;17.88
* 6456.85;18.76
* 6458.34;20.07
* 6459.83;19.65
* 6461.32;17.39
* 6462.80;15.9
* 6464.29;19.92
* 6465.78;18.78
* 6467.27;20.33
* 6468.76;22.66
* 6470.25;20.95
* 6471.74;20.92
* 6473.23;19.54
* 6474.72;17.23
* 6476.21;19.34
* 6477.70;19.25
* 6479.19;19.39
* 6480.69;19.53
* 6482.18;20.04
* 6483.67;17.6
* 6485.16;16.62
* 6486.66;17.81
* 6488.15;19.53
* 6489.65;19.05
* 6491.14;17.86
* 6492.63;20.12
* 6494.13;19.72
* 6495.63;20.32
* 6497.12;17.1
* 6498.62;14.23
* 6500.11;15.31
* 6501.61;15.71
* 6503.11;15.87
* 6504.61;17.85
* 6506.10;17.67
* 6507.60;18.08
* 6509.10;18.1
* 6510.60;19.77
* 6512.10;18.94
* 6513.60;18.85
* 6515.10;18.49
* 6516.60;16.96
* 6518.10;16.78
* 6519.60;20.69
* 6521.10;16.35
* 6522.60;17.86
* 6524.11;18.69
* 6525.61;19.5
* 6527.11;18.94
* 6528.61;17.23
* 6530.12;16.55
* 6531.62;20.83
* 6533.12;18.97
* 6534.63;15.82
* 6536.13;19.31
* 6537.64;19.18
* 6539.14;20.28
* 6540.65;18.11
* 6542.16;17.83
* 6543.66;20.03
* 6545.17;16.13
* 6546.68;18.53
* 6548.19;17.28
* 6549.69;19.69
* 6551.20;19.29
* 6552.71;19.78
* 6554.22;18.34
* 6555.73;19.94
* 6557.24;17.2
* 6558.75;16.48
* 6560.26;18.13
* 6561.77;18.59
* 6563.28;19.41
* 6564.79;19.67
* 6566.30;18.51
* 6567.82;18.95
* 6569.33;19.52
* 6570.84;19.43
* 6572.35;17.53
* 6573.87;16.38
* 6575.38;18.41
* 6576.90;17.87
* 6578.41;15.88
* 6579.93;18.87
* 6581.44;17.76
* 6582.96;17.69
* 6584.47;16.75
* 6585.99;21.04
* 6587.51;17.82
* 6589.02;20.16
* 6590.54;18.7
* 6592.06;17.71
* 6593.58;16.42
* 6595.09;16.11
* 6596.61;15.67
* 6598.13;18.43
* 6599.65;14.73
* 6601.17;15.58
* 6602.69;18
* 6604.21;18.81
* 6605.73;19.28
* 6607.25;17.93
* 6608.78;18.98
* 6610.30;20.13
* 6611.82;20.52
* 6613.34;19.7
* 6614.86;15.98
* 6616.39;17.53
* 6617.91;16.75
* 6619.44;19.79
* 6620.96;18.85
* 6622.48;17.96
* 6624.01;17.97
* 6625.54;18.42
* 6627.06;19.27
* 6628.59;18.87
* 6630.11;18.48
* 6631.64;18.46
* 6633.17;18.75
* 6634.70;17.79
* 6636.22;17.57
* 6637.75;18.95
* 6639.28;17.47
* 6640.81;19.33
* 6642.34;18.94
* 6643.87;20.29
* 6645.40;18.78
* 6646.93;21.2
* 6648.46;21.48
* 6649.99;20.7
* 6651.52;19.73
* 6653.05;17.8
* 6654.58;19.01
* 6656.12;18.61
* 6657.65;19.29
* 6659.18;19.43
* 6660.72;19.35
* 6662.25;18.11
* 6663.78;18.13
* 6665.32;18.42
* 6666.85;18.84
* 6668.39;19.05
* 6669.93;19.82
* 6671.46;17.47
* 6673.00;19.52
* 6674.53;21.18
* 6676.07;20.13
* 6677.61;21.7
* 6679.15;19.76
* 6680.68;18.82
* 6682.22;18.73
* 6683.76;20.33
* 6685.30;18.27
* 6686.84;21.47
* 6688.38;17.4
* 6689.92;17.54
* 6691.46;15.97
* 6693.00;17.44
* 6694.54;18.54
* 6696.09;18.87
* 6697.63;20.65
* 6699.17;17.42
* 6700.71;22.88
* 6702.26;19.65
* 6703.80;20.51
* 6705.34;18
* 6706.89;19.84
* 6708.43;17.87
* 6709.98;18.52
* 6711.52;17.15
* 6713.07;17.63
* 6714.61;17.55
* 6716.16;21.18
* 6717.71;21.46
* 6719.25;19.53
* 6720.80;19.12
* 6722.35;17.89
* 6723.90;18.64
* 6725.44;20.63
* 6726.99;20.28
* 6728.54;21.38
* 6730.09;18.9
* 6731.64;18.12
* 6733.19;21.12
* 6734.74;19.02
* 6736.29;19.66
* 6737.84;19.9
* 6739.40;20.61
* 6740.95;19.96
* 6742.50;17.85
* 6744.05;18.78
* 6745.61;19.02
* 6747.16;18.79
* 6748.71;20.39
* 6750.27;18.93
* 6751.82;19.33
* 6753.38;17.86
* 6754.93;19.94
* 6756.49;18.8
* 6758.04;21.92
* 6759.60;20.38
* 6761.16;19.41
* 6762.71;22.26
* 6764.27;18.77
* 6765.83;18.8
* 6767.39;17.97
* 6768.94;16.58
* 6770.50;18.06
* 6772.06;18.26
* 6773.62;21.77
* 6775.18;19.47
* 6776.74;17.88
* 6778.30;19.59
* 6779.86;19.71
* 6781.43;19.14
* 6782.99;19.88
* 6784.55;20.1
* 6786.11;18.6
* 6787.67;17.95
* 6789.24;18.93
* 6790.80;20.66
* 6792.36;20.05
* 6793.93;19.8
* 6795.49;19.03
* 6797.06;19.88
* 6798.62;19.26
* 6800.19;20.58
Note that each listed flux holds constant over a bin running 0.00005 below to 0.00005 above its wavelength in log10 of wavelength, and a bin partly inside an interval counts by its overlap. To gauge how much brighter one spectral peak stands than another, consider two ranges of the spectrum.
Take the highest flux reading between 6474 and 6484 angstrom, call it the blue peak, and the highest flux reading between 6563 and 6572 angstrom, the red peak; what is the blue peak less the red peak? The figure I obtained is 0.4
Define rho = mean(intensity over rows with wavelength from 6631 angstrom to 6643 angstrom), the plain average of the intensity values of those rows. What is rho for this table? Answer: 18.4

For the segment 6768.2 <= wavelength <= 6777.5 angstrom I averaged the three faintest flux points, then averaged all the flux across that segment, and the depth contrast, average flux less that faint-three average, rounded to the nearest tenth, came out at 1.2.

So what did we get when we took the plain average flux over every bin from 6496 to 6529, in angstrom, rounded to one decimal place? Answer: 17.7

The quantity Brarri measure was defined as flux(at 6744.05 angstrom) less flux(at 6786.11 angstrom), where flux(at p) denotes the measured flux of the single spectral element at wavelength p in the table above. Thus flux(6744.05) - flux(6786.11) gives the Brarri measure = 0.2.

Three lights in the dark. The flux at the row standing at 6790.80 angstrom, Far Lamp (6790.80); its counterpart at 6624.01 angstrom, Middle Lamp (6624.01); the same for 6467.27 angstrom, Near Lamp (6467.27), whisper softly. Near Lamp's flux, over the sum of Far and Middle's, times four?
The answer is 2.1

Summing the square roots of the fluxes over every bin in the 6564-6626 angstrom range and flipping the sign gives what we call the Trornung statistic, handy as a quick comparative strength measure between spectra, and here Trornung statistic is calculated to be -174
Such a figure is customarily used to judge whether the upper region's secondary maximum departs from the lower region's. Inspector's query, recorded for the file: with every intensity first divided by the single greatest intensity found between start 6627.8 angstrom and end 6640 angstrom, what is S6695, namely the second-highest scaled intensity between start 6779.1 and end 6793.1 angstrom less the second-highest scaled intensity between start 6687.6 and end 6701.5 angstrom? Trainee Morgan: -0.029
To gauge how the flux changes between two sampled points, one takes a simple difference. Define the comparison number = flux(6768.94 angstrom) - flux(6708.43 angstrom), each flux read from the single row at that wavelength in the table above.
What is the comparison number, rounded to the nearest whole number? -1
